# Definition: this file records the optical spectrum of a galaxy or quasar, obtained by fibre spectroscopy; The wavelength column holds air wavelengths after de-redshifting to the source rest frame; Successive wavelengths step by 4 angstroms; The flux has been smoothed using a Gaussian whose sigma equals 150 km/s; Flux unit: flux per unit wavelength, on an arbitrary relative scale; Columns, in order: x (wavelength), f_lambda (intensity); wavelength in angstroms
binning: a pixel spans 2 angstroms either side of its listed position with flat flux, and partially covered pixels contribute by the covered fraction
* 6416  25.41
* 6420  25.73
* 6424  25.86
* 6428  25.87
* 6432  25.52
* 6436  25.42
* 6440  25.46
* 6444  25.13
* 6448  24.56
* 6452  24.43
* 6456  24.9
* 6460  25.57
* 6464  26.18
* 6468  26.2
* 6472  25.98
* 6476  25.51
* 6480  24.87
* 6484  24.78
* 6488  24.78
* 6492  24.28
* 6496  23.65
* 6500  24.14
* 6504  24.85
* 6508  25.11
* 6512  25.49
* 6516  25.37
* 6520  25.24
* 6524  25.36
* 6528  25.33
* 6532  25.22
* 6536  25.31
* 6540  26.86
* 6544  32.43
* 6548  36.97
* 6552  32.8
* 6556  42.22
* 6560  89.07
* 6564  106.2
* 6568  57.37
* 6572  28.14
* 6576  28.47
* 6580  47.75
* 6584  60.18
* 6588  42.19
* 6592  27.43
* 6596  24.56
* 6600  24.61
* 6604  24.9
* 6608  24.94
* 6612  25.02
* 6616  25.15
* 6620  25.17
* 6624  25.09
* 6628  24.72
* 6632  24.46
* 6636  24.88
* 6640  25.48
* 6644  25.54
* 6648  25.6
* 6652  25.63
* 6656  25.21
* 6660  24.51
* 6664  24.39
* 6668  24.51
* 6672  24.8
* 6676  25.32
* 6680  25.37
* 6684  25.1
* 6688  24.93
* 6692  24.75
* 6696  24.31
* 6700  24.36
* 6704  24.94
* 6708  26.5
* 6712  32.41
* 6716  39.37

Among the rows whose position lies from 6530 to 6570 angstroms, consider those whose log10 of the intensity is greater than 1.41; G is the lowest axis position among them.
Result 6540 angstroms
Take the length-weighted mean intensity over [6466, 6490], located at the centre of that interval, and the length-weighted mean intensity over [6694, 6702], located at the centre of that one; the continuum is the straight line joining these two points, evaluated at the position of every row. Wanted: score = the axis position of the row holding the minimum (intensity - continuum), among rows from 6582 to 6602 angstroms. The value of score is 6596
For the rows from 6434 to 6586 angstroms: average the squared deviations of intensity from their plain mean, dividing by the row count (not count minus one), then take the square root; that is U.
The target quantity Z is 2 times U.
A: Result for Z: 35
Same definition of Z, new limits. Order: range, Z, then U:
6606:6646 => 1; 0.3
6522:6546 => 5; 2.6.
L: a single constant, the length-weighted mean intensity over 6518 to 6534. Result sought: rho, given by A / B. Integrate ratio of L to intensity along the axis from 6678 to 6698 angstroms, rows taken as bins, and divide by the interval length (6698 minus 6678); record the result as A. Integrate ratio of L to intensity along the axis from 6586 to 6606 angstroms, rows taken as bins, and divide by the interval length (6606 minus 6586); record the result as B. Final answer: 1.1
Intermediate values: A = 1.02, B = 0.92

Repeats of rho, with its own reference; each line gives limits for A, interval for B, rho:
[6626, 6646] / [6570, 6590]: 1.5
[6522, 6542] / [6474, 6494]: 1.0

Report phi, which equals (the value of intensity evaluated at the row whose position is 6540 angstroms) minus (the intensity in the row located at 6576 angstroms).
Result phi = -1.6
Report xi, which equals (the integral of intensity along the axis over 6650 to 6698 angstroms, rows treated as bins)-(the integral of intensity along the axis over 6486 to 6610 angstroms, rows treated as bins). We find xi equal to -3130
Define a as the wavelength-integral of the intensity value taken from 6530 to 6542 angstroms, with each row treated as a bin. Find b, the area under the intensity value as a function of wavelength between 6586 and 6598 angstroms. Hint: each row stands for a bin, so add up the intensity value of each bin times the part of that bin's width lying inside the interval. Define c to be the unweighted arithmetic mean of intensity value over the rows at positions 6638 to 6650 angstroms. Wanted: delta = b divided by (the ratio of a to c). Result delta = 31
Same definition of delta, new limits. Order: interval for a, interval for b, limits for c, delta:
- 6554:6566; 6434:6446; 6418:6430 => 8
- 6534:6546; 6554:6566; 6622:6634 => 69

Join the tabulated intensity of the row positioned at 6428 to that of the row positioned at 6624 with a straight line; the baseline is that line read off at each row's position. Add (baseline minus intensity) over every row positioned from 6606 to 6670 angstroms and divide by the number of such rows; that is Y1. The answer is 0.0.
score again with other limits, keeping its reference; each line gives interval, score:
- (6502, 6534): 6504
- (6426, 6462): 6452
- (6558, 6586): 6572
